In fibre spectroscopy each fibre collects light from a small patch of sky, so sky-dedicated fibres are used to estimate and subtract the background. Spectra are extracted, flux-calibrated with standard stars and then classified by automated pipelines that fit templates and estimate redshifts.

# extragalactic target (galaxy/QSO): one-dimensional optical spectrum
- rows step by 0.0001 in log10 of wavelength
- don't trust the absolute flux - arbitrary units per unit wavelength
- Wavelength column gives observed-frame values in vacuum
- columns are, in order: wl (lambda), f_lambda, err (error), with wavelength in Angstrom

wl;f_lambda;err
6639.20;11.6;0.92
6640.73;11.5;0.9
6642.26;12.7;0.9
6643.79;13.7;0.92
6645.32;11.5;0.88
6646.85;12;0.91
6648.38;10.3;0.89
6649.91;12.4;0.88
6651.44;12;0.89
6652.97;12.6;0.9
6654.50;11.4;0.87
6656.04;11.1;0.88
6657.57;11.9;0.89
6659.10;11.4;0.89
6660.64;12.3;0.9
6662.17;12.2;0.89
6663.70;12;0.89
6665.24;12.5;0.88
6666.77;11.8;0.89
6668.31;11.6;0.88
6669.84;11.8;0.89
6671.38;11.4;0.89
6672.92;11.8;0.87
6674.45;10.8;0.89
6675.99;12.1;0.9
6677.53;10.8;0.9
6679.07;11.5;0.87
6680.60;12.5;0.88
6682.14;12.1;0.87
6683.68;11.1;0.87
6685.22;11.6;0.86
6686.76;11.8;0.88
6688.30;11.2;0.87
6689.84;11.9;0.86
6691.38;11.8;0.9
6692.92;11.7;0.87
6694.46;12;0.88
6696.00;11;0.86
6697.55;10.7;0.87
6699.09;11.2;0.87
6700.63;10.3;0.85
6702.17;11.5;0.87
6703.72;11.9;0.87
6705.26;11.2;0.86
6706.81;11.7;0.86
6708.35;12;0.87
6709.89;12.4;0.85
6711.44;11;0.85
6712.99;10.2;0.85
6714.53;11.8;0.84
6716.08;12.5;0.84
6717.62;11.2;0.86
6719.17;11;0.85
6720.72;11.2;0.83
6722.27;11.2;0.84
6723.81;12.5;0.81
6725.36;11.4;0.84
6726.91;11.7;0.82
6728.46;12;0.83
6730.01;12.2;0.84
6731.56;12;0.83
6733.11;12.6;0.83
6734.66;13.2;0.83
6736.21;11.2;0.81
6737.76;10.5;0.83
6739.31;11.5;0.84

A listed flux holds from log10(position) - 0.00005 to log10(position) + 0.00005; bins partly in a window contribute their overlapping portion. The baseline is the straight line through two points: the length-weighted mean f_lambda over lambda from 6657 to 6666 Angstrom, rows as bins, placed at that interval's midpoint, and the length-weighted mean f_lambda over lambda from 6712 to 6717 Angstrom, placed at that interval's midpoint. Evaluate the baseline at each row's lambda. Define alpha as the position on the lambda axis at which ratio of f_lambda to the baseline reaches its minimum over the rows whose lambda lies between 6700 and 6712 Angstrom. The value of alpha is 6700.63 Angstrom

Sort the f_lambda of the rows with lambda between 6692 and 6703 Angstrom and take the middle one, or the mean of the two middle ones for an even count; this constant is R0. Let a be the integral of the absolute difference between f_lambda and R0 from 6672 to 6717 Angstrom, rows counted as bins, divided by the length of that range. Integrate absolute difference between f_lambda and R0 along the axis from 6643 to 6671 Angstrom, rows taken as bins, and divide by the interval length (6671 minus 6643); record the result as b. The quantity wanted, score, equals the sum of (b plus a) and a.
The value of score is 2.0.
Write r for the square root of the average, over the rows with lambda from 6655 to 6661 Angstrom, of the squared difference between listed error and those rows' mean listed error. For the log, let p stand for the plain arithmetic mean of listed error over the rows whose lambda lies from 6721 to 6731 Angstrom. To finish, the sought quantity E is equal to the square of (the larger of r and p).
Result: 0.689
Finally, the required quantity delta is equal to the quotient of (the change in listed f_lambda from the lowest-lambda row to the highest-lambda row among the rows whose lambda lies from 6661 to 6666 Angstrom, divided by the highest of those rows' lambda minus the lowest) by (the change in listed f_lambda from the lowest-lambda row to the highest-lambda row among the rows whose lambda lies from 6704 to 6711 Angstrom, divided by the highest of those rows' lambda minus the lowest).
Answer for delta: 0.4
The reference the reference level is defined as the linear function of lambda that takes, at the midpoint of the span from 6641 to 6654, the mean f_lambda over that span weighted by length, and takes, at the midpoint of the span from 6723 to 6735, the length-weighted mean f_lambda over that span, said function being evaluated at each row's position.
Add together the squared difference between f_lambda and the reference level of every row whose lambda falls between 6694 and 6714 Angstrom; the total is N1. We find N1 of 14.6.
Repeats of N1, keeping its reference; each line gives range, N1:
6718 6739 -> 9.1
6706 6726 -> 10.5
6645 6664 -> 6.2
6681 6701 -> 10.5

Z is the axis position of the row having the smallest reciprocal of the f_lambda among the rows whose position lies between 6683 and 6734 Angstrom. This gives 6733.11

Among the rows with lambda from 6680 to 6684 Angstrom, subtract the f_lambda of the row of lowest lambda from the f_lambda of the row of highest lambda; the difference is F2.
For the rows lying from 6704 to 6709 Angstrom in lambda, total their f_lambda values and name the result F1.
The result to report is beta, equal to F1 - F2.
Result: 36.3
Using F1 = 34.9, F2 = -1.4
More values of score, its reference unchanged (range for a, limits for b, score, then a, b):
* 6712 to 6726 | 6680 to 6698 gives 1.6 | 0.51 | 0.54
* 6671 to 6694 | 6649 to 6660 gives 1.7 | 0.54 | 0.67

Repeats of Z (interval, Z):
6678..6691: 6680.60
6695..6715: 6709.89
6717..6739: 6734.66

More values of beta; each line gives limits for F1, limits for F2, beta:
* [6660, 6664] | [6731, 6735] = 35.3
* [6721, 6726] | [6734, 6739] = 37.8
